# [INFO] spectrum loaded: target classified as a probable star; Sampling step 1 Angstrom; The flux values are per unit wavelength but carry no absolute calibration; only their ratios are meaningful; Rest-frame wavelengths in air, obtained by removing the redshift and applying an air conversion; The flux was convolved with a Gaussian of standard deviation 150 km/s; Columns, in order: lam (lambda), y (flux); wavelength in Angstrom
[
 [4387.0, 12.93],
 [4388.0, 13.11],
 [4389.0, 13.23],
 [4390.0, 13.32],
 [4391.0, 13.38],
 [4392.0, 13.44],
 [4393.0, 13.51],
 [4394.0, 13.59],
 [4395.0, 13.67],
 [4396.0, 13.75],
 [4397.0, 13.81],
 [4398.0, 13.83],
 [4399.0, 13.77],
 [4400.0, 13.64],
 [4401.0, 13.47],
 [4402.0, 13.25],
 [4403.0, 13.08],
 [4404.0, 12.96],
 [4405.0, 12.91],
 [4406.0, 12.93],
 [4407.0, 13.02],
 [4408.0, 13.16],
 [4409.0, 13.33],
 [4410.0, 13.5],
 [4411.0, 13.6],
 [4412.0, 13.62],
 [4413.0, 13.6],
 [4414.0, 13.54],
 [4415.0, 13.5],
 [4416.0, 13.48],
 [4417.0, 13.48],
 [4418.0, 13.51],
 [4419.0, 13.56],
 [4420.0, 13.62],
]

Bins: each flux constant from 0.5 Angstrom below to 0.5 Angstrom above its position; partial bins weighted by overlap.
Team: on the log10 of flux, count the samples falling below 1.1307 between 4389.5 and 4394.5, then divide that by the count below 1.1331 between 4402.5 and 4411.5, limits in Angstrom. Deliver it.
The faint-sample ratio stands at 0.50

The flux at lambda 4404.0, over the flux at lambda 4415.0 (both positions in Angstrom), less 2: -1.040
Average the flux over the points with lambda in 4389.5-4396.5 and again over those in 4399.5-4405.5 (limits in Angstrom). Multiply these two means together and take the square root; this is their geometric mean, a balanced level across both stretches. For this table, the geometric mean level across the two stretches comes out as 13.4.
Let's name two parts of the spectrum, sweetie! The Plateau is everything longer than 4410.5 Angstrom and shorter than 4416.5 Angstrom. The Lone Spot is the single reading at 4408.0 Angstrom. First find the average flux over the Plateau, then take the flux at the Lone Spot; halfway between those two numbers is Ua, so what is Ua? 13.36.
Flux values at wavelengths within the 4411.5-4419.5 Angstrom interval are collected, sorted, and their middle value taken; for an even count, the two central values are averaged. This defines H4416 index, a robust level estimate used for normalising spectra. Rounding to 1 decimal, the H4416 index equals 13.5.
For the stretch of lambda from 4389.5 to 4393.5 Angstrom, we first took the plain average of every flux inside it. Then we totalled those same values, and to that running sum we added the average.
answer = 67.1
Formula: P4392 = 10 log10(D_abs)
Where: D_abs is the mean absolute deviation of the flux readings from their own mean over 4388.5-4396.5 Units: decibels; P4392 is -8.4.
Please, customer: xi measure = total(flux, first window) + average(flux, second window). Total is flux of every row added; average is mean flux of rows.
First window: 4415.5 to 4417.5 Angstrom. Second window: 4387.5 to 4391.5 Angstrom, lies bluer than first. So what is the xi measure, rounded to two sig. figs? 40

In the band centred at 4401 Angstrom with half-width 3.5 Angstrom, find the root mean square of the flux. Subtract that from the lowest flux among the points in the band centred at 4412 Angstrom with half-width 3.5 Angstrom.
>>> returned -0.10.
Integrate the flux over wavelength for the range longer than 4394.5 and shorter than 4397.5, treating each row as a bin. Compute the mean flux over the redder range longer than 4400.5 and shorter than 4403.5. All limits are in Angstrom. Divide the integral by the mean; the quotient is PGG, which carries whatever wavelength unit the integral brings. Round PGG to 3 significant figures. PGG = 3.11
